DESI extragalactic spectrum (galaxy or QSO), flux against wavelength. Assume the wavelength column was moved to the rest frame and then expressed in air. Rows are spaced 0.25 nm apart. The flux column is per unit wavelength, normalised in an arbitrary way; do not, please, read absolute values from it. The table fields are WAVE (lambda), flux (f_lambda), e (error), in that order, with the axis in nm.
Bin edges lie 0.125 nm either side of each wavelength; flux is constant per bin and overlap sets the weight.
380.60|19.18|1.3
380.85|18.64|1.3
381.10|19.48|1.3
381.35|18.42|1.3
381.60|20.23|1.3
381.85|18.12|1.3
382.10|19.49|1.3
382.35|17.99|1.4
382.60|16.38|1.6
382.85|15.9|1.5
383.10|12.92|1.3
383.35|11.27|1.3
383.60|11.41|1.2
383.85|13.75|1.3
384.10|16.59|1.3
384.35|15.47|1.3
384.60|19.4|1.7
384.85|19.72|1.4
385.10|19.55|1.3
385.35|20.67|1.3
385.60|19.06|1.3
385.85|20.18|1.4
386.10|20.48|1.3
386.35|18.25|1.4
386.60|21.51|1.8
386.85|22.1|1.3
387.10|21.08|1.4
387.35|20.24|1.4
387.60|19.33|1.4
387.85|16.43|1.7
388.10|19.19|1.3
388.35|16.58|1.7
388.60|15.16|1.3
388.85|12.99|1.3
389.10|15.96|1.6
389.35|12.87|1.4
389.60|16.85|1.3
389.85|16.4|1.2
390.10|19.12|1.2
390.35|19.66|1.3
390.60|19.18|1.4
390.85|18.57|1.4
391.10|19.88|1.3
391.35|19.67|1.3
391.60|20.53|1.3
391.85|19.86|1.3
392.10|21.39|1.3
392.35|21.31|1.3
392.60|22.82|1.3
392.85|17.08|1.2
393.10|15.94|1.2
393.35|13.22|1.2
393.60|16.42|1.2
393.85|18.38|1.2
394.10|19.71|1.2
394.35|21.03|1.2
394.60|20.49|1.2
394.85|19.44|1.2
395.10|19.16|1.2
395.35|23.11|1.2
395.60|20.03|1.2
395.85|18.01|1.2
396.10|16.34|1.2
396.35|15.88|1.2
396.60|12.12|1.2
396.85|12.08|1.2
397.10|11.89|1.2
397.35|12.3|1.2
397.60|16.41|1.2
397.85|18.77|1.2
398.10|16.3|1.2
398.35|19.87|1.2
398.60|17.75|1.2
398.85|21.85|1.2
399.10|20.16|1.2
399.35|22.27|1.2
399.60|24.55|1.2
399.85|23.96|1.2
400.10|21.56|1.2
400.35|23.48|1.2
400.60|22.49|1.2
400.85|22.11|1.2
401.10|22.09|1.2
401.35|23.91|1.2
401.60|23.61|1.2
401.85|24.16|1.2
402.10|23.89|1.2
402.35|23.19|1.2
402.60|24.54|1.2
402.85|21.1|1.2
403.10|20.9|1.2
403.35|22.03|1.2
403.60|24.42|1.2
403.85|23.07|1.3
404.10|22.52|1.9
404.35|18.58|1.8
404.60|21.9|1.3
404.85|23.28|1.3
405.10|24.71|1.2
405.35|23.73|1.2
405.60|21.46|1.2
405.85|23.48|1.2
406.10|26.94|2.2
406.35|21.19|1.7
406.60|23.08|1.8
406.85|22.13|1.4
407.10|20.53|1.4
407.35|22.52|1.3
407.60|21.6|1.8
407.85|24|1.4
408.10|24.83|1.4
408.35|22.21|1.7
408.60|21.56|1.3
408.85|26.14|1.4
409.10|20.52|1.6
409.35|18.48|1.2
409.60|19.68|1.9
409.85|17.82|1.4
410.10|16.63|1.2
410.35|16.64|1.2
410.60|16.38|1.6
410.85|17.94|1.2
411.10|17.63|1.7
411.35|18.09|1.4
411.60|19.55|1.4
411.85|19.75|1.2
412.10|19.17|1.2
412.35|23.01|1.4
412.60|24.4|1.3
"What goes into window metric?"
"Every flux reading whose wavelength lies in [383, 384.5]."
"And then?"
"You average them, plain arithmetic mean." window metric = 14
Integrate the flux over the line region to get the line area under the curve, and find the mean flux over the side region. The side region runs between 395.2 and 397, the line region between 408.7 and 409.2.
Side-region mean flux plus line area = 28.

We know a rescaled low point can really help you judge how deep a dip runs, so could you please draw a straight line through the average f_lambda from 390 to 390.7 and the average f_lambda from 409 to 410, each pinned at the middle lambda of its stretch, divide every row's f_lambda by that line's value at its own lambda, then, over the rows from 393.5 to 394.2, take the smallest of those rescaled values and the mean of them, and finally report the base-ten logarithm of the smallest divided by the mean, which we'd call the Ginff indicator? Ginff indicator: -0.04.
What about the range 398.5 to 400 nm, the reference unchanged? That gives -0.09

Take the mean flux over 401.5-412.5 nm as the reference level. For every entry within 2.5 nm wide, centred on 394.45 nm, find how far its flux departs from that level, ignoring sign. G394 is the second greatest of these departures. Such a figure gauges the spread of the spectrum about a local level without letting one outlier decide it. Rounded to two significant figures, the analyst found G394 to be 5.1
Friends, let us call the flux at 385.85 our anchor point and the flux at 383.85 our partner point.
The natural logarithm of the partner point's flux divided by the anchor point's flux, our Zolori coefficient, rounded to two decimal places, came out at -0.38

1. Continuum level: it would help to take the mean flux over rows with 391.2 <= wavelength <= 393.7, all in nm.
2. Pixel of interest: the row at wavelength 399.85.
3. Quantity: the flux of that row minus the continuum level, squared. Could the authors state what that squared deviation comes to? 26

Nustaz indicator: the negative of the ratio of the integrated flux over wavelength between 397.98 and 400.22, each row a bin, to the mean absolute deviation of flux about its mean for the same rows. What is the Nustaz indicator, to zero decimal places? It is -22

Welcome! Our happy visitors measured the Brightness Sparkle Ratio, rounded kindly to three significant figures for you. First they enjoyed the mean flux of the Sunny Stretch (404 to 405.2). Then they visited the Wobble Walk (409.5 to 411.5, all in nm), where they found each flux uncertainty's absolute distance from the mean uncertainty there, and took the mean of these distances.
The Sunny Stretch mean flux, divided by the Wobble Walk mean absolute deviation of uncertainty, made 104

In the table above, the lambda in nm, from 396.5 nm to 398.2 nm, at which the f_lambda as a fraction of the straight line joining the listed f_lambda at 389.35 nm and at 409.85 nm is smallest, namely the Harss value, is 397.10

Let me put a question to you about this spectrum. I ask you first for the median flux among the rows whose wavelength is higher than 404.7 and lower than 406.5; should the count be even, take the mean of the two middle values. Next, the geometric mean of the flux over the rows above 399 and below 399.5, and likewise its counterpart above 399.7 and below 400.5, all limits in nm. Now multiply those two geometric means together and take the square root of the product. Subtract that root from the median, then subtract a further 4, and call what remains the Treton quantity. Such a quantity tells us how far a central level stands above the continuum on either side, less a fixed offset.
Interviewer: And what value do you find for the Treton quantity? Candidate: -3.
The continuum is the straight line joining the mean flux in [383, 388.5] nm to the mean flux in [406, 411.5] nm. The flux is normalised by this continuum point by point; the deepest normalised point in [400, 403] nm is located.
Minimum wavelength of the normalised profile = 402.85 nm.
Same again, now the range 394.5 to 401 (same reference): 397.10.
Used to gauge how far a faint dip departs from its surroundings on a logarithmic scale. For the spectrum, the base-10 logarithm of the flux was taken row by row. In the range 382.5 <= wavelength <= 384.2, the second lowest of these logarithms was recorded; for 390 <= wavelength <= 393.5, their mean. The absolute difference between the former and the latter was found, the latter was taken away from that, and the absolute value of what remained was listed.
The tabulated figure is 1.06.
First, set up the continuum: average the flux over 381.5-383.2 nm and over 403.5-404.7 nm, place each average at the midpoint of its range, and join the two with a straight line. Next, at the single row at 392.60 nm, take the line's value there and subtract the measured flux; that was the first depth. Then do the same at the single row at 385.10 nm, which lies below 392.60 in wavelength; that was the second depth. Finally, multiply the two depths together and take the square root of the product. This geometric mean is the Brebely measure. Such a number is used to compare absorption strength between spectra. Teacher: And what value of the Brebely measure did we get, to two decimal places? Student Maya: 2.32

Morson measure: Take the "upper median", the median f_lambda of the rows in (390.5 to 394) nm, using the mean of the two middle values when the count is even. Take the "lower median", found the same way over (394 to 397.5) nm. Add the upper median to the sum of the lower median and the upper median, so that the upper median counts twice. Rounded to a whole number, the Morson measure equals 57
